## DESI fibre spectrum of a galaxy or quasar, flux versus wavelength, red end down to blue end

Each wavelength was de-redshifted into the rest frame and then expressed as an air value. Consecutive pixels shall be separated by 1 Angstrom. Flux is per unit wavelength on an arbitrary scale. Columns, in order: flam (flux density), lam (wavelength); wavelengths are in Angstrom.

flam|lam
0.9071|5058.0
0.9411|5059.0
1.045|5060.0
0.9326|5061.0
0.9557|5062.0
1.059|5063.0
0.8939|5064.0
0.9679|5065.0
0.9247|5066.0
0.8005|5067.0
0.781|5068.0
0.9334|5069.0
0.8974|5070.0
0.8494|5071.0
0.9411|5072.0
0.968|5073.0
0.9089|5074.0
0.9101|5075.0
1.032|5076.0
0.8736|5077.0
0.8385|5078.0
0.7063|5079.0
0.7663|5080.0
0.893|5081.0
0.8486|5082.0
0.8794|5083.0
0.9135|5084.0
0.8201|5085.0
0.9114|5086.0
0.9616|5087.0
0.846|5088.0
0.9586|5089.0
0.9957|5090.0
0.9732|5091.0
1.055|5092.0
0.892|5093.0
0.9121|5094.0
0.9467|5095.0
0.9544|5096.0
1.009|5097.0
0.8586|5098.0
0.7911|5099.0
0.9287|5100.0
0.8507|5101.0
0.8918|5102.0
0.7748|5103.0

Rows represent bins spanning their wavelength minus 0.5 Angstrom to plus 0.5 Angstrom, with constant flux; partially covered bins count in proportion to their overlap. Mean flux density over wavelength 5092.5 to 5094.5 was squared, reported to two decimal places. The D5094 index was 0.81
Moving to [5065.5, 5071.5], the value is 0.75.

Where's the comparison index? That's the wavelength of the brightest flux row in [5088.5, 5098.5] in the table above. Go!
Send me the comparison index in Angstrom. 5092.0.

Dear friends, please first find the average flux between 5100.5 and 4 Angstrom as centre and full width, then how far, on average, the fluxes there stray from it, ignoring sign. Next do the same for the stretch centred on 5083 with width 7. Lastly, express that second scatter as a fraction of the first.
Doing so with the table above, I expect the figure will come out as 0.96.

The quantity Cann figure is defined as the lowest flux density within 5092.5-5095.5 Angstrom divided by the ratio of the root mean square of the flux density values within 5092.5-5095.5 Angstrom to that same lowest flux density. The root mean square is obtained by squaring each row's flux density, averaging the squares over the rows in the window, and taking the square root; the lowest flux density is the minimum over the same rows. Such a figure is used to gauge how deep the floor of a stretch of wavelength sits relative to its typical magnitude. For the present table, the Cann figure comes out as 0.87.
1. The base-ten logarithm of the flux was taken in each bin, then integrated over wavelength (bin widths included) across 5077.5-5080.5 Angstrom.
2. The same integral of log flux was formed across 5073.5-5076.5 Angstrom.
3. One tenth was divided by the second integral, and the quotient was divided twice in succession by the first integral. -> -12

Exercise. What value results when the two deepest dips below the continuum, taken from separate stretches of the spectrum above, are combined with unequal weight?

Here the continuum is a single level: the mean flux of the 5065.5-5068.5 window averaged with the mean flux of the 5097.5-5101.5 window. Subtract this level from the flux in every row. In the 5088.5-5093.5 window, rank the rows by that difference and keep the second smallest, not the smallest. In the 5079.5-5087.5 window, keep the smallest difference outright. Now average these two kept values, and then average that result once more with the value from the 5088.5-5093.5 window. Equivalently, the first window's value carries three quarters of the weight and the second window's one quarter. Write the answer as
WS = 0.06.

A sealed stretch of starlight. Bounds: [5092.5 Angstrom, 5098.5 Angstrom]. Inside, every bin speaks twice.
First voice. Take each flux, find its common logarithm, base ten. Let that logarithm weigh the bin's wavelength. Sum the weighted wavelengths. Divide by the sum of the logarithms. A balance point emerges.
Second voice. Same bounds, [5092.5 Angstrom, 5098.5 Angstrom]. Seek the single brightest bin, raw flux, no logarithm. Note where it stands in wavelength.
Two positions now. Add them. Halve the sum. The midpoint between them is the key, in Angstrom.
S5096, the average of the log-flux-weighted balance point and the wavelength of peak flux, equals 5096.2 Angstrom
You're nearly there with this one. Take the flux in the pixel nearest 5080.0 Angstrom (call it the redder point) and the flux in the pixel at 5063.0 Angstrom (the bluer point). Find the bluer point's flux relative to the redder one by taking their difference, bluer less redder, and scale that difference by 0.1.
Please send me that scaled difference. 0.029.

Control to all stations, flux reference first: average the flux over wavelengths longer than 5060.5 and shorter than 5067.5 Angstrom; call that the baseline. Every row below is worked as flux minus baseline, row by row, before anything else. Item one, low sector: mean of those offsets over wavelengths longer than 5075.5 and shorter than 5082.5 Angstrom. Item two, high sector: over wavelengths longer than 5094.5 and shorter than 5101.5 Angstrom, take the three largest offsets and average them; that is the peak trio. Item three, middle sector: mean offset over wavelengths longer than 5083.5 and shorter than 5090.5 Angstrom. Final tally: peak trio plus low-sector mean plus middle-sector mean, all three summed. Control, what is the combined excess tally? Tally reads -0.06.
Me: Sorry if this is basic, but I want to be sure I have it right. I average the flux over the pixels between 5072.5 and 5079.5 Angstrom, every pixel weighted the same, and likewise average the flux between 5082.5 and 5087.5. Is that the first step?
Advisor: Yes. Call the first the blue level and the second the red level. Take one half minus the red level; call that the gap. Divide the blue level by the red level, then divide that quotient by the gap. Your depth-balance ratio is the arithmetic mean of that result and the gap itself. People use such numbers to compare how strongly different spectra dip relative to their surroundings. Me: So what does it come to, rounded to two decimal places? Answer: -1.45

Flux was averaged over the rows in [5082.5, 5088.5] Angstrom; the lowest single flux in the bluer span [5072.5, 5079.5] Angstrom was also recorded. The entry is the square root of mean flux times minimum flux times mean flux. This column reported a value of 0.75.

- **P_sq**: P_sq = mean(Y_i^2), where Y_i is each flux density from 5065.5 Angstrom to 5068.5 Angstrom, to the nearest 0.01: 0.70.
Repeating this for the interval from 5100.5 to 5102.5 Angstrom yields 0.76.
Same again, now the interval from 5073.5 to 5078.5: 0.84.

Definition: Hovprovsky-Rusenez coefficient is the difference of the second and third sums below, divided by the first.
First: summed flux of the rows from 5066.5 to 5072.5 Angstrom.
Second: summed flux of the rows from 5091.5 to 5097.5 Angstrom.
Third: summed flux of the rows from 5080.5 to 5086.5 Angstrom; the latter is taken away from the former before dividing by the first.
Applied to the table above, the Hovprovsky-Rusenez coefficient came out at 0.10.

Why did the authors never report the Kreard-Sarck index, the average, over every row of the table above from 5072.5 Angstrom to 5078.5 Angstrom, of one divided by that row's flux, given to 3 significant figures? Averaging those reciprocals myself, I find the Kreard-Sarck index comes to 1.09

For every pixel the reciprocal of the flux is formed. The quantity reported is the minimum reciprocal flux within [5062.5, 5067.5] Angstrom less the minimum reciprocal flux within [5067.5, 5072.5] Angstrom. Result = -0.12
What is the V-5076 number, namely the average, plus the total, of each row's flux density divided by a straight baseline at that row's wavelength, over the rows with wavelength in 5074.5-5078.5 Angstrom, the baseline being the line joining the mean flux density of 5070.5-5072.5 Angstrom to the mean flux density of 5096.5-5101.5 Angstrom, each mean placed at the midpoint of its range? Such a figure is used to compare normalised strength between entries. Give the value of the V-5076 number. 5.11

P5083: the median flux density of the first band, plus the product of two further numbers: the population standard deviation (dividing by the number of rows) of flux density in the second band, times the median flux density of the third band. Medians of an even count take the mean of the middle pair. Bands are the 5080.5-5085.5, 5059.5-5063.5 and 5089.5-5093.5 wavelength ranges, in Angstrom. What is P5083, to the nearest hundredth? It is 0.93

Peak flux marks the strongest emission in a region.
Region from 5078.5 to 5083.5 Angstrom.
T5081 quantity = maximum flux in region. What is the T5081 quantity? 0.893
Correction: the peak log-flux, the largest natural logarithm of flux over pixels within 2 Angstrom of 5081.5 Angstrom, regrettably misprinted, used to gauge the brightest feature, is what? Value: -0.11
